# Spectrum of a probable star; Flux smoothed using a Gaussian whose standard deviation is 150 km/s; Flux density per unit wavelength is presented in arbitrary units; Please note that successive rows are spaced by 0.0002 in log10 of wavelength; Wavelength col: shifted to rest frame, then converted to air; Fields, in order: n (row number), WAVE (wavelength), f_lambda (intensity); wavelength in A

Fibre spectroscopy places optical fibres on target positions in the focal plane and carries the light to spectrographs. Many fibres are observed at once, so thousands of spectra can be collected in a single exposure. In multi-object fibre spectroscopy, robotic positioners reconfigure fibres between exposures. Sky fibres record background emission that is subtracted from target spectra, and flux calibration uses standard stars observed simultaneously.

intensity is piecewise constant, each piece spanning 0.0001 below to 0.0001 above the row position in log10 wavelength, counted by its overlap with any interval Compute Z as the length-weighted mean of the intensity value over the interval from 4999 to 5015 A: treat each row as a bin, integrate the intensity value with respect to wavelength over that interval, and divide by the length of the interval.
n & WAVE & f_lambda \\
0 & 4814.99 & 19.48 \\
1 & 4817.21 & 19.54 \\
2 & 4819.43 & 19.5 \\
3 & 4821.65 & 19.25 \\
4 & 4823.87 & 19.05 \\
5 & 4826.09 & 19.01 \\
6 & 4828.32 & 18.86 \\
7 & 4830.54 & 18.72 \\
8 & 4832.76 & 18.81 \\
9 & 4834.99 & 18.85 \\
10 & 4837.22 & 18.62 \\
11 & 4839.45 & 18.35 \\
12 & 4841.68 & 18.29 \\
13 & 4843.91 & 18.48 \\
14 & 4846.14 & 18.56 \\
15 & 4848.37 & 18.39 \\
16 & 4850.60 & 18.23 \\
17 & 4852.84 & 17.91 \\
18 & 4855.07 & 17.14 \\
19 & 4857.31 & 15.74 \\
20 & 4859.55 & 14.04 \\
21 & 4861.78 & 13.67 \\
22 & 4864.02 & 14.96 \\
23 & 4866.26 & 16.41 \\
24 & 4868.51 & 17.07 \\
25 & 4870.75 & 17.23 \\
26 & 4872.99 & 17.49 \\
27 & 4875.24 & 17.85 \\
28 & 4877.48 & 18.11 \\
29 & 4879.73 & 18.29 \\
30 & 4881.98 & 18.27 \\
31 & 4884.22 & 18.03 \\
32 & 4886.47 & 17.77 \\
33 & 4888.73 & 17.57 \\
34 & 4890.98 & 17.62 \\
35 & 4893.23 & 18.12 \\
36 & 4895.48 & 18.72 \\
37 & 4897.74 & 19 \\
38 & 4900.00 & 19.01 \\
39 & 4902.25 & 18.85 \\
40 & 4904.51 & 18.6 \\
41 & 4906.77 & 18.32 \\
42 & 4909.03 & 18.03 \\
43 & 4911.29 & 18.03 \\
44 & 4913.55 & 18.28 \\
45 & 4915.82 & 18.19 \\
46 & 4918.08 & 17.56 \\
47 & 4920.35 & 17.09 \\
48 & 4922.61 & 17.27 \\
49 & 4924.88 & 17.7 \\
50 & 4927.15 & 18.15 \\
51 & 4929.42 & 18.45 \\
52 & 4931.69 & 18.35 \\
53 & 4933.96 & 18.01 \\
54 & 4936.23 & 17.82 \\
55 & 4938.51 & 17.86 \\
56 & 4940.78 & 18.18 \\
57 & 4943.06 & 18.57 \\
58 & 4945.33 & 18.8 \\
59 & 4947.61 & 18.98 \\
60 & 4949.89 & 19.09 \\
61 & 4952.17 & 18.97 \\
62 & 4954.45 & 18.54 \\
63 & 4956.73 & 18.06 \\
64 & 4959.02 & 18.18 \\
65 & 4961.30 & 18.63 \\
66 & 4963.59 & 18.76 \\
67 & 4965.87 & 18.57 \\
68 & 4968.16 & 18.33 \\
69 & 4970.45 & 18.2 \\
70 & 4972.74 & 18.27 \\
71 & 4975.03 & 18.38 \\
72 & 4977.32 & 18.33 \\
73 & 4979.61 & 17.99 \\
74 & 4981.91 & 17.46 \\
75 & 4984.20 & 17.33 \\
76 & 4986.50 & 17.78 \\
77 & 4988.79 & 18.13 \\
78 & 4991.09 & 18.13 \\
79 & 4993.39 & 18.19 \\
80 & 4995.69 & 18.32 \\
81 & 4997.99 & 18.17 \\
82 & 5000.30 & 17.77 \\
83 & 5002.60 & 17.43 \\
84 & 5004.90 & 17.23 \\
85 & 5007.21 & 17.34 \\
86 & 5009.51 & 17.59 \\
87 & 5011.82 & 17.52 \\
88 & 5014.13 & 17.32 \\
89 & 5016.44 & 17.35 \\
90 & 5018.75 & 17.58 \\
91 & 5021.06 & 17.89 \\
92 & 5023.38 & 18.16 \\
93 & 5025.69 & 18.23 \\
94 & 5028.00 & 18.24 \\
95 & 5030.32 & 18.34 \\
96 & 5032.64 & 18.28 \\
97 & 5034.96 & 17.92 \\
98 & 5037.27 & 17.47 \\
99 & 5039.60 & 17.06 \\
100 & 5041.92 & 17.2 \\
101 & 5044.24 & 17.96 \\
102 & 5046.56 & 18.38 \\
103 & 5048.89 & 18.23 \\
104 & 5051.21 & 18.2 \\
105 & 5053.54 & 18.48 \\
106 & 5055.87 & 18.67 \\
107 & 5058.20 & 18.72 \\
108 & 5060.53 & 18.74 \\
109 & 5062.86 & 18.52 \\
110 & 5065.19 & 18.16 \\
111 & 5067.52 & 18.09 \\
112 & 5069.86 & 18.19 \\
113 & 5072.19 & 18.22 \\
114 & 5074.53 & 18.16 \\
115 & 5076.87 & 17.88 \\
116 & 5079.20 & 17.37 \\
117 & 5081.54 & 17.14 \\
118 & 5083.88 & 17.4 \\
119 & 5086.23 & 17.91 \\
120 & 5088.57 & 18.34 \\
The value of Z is 17.5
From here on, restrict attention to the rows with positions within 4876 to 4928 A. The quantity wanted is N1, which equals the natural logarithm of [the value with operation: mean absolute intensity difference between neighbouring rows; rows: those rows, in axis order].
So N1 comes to -1.33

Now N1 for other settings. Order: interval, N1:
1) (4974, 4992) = -1.33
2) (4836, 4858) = -0.97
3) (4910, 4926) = -1.07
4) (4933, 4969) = -1.42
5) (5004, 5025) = -1.69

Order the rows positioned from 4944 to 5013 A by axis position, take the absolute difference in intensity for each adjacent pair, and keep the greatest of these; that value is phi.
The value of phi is 0.53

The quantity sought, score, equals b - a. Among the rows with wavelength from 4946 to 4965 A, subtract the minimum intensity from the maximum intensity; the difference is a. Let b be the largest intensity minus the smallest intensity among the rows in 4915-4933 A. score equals 0.33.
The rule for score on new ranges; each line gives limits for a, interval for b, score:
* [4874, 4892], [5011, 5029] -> 0.20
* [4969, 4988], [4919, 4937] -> 0.31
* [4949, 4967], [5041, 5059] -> 0.49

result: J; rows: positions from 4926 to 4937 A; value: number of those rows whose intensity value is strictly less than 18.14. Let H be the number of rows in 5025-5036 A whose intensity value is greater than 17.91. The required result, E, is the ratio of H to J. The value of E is 2.5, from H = 5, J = 2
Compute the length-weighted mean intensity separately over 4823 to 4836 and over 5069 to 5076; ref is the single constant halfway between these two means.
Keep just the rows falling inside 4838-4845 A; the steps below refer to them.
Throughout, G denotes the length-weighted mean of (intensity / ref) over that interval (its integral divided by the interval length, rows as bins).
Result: 0.99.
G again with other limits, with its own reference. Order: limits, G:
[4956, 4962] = 0.99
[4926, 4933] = 0.99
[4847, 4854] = 0.98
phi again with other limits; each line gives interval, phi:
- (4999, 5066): 0.76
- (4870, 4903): 0.60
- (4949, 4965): 0.48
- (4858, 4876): 1.45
